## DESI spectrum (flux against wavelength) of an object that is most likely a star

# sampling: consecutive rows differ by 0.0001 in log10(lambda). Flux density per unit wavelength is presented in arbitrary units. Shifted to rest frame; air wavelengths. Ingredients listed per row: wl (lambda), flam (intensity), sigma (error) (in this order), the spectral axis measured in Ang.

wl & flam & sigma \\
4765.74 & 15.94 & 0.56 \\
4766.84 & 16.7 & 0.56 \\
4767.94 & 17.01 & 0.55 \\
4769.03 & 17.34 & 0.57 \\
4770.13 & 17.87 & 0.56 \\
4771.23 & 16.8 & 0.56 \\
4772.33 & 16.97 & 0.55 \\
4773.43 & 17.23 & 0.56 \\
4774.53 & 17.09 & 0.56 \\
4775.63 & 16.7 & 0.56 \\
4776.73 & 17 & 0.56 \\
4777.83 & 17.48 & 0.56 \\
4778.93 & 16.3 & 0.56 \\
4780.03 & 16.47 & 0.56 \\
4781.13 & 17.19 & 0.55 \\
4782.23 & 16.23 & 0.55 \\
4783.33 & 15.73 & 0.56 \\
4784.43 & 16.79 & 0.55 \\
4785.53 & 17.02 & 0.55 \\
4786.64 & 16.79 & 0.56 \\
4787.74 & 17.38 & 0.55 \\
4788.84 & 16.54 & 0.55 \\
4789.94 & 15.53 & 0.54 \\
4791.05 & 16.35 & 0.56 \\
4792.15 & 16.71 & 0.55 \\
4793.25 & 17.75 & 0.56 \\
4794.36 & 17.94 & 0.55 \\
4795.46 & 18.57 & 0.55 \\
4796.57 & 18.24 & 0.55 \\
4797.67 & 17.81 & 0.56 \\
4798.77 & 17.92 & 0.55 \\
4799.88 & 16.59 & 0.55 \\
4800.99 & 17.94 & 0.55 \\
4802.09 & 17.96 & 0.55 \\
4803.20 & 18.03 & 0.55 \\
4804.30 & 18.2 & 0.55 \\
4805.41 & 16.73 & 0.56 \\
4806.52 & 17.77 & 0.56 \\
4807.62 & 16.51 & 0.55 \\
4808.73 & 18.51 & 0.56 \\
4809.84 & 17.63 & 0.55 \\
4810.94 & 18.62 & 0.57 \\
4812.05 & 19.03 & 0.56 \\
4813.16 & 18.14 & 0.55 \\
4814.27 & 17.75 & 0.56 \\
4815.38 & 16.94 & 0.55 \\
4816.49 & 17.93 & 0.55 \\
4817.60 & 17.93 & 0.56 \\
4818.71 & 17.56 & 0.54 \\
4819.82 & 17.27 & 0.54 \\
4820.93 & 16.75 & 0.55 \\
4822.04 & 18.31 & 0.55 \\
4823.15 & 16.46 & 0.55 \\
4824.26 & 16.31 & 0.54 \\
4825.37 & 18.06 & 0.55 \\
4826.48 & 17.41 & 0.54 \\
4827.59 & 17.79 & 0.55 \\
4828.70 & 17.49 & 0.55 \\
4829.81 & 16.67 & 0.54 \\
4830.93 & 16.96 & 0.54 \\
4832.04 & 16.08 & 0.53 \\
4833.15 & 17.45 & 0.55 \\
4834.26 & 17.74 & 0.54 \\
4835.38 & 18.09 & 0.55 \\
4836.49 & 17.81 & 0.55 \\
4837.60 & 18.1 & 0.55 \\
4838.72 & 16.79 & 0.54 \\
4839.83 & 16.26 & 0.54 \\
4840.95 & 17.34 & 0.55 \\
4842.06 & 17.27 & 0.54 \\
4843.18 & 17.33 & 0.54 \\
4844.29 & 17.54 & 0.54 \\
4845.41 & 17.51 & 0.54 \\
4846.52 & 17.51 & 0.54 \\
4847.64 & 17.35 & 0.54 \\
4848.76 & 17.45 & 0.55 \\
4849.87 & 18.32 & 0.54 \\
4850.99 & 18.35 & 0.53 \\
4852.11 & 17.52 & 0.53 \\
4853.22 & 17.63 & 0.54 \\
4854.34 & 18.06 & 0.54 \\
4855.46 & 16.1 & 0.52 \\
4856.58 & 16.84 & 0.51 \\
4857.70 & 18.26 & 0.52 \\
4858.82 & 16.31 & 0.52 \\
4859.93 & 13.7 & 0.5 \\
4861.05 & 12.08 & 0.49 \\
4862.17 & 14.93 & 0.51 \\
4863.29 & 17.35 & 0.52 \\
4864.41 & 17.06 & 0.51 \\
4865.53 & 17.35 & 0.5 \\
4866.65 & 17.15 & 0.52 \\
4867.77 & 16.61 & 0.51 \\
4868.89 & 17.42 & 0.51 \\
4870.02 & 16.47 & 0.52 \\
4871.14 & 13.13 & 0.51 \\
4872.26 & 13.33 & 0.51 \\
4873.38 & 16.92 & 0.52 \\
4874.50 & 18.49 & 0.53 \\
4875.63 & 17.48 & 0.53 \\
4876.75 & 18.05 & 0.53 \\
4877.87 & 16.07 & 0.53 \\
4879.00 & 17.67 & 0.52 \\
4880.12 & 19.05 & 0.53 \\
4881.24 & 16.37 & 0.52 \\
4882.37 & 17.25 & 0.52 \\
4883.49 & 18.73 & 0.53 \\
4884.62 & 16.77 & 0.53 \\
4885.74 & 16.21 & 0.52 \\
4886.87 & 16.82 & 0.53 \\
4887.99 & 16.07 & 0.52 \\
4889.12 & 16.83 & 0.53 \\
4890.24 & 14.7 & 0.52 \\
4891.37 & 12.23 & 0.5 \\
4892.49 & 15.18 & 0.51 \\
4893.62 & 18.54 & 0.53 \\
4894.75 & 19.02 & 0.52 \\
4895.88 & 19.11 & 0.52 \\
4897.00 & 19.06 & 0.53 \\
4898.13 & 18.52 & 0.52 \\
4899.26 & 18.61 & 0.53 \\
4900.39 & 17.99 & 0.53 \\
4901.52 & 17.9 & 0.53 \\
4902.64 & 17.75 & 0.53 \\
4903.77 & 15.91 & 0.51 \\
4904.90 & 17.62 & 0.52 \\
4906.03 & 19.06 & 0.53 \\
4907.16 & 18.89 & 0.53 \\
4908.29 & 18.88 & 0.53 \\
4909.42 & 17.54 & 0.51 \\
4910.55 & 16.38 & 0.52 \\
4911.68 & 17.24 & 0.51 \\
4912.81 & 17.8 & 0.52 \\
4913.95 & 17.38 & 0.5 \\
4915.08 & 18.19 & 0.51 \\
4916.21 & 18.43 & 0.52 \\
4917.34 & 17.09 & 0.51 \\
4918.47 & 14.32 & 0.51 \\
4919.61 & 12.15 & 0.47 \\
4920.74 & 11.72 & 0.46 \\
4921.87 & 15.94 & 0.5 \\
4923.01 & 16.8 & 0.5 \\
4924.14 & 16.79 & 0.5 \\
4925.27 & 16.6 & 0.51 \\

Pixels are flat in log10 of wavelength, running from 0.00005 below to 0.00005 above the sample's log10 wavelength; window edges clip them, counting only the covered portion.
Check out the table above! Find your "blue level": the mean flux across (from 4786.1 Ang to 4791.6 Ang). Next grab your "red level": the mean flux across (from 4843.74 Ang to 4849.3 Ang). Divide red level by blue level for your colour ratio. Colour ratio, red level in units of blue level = 1.06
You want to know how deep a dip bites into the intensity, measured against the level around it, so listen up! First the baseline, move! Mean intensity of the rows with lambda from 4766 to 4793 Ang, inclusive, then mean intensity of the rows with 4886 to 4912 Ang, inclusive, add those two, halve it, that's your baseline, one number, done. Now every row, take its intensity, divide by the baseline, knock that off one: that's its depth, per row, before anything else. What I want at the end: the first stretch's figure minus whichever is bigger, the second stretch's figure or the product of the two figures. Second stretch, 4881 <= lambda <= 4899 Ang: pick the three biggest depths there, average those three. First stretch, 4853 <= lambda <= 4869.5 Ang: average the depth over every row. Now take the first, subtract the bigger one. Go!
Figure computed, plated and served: -0.14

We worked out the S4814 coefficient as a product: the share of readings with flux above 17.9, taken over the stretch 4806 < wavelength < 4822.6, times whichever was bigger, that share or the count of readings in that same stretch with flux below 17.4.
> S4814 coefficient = 1.9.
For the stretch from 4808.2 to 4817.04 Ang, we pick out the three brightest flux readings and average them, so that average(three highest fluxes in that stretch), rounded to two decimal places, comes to 18.72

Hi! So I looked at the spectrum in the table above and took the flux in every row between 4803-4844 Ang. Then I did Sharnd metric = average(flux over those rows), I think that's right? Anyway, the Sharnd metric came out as 17.5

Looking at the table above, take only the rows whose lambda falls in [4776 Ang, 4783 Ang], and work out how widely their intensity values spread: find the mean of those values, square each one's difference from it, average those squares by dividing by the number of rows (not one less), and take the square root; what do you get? 0.47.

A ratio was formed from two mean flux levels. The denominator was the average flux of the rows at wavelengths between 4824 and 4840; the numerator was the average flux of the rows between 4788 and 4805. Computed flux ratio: 1.01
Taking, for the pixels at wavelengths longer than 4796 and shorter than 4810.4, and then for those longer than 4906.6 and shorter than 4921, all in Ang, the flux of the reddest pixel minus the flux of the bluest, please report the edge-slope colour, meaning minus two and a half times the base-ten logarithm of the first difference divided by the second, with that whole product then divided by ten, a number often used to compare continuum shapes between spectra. 0.27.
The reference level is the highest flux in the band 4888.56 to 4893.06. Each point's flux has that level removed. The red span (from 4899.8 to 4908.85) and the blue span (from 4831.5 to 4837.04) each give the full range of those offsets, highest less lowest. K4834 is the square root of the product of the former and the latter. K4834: 2.5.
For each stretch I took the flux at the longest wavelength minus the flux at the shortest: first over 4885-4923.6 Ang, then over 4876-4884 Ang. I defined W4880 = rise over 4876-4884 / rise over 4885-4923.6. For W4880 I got 1.2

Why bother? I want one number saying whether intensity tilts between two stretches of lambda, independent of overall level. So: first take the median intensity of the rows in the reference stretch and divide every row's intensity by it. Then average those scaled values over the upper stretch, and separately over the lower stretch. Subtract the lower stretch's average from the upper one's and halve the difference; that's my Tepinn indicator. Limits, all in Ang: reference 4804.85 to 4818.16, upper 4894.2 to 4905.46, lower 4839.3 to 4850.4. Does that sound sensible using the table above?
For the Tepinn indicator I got 0.021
